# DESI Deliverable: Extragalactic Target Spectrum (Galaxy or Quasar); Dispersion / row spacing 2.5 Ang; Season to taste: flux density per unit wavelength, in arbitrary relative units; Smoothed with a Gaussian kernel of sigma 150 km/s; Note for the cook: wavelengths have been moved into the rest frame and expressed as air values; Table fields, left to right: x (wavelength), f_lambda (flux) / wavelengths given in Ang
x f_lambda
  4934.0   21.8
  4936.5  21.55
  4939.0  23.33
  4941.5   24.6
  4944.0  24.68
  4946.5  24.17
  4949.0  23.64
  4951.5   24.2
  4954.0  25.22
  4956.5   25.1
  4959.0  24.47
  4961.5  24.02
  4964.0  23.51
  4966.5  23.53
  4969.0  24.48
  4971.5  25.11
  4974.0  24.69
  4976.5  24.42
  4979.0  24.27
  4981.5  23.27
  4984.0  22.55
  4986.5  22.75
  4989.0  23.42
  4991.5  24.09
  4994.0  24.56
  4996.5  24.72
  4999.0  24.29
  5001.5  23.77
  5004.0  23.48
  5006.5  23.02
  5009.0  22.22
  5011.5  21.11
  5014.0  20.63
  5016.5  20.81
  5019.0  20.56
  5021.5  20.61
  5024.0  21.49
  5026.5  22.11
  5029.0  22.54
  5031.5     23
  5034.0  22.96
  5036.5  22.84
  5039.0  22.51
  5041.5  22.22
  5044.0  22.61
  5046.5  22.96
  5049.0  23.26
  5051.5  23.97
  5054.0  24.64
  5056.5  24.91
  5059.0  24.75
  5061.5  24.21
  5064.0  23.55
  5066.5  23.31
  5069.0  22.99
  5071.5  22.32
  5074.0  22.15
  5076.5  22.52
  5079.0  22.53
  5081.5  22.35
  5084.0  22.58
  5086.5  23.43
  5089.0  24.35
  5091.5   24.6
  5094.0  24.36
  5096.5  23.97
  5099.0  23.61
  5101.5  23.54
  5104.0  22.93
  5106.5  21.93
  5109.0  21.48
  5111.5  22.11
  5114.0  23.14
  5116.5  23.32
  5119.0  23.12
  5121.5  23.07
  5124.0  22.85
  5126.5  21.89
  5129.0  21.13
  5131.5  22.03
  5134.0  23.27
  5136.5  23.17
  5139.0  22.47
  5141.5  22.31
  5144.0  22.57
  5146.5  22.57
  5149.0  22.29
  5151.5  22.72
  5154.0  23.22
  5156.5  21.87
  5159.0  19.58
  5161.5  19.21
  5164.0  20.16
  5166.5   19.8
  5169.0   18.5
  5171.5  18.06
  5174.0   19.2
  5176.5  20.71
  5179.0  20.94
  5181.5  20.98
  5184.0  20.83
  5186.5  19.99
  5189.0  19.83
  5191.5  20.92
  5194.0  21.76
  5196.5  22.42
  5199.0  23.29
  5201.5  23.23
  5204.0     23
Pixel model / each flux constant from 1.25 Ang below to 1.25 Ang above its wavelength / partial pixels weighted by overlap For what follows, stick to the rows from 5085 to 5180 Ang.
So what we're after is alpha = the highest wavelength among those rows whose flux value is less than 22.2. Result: 5179.0 Ang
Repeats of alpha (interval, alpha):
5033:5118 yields 5111.5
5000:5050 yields 5026.5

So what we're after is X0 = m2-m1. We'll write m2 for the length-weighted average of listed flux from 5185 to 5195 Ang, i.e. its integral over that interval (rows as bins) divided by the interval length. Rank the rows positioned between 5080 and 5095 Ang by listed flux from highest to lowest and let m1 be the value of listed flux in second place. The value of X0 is -4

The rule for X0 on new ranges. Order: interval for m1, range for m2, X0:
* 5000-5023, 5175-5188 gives -3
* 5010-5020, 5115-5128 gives 2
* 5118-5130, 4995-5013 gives 0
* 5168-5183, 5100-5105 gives 2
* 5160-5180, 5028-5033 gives 2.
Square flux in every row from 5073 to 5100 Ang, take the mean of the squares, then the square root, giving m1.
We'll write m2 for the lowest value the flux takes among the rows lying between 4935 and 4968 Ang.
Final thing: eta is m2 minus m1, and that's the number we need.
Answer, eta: -2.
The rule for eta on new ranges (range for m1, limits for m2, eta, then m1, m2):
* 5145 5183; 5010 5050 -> 0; 20.7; 20.56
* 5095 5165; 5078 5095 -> 0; 22.4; 22.35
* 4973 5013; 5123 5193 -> -6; 23.6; 18.06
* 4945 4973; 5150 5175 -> -6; 24.3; 18.06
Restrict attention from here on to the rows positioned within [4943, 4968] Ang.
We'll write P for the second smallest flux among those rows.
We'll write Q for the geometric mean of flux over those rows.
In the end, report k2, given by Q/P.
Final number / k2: 1.03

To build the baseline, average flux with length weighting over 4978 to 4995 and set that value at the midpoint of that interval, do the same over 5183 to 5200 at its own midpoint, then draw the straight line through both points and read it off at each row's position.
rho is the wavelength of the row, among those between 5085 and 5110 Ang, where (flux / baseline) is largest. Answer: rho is 5091.5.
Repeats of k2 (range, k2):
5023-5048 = 1.02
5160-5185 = 1.07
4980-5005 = 1.04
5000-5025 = 1.05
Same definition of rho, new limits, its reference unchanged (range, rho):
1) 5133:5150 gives 5134.0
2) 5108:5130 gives 5116.5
